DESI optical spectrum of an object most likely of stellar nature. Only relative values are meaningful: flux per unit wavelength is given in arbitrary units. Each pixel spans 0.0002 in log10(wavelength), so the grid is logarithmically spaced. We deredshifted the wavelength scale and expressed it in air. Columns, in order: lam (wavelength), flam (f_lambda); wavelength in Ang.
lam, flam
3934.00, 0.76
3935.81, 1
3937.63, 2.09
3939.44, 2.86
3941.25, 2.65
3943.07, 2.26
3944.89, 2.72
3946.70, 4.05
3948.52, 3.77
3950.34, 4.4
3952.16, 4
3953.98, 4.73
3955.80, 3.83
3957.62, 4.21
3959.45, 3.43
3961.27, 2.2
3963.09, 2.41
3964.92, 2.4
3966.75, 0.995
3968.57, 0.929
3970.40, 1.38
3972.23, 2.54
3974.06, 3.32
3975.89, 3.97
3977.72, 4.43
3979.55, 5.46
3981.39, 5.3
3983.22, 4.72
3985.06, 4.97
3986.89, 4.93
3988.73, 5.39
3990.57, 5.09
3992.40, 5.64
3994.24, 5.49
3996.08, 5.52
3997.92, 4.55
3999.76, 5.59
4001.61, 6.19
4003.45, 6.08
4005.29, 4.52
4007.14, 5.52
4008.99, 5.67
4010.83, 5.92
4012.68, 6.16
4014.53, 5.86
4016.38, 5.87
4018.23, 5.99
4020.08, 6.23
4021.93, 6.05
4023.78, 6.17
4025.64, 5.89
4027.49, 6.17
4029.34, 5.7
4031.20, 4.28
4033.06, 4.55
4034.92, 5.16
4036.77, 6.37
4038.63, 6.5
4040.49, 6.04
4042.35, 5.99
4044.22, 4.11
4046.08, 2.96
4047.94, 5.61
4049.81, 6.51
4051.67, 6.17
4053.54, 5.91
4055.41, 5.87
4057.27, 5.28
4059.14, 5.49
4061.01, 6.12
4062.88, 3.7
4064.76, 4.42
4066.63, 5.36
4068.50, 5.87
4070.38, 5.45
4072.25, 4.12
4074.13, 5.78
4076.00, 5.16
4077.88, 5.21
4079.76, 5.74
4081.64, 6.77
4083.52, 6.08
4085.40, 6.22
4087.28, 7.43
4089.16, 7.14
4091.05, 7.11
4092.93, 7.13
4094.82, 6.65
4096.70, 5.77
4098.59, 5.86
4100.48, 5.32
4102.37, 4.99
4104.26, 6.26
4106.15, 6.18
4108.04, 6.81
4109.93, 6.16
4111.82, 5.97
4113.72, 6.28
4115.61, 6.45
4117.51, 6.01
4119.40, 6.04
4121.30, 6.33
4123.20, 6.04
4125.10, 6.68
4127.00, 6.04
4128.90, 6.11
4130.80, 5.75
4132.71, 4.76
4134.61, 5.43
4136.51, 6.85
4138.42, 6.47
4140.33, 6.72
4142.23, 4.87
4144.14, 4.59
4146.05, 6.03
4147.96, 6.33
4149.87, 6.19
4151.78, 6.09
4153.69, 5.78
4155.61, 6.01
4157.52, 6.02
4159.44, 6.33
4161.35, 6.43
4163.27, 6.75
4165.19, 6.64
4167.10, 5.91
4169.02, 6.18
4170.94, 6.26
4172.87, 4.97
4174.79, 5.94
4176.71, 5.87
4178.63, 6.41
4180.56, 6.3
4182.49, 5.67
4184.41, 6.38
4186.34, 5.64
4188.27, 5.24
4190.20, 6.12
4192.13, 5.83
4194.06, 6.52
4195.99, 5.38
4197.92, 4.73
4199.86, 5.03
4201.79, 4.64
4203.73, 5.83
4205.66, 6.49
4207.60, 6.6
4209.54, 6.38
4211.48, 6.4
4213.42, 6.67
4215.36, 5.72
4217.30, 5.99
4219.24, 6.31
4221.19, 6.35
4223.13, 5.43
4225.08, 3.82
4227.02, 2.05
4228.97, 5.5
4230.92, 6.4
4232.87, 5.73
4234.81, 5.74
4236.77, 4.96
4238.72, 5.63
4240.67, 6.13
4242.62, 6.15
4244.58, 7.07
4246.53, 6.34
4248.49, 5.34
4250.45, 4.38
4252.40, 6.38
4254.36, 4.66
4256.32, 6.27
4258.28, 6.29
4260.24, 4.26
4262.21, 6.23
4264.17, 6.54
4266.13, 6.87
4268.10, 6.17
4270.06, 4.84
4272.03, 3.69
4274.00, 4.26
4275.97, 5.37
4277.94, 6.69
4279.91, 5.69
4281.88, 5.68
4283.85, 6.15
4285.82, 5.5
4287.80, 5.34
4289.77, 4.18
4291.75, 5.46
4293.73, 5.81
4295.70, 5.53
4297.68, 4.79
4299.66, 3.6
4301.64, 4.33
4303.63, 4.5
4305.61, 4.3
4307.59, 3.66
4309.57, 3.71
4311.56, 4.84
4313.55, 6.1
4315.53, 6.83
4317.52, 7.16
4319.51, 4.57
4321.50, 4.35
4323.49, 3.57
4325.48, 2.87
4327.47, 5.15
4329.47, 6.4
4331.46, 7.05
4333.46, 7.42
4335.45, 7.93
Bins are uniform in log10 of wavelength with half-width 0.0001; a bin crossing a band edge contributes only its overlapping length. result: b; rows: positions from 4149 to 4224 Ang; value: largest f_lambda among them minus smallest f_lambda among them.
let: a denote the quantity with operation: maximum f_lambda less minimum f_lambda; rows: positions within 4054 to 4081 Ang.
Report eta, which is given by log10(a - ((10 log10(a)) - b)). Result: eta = -0.16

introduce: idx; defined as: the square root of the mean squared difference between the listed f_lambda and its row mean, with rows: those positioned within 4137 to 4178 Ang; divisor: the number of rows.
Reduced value 0.56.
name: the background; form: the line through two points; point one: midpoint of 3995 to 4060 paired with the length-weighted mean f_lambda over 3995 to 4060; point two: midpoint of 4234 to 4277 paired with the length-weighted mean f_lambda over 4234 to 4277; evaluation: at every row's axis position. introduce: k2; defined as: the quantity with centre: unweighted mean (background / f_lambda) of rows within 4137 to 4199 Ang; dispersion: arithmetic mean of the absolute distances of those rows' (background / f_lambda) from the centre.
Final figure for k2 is 0.08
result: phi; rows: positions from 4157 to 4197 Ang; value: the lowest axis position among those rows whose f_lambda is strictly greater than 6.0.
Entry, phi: 4157.52 Ang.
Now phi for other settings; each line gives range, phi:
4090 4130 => 4091.05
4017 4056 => 4020.08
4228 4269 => 4230.92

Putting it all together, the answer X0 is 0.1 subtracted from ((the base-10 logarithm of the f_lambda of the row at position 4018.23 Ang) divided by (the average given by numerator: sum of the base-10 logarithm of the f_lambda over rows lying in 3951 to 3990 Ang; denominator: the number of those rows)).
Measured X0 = 1.43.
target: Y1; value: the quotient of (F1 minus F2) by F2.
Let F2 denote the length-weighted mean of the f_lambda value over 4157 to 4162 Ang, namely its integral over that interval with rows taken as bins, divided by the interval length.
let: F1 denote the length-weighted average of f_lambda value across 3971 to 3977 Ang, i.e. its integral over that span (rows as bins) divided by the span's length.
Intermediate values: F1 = 3.2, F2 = 6.3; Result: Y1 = -0.49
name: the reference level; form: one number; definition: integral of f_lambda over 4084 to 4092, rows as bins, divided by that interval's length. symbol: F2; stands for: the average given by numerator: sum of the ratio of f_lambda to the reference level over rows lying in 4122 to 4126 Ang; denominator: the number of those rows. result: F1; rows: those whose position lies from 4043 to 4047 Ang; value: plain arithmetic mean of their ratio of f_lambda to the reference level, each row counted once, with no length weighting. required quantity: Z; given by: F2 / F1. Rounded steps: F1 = 0.51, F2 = 0.918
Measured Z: 1.80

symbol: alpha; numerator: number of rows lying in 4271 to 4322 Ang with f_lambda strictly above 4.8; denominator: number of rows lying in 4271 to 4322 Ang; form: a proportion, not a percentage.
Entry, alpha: 0.54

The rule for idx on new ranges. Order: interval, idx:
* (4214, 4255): 1.08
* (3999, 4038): 0.58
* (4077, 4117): 0.65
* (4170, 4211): 0.60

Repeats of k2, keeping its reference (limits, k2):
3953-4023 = 0.76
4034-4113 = 0.14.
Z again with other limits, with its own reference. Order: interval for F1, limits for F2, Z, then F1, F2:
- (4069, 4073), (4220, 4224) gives 1.23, 0.69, 0.850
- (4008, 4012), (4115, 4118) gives 1.08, 0.84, 0.899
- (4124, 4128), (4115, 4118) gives 0.98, 0.92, 0.899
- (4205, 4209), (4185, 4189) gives 0.83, 0.94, 0.785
